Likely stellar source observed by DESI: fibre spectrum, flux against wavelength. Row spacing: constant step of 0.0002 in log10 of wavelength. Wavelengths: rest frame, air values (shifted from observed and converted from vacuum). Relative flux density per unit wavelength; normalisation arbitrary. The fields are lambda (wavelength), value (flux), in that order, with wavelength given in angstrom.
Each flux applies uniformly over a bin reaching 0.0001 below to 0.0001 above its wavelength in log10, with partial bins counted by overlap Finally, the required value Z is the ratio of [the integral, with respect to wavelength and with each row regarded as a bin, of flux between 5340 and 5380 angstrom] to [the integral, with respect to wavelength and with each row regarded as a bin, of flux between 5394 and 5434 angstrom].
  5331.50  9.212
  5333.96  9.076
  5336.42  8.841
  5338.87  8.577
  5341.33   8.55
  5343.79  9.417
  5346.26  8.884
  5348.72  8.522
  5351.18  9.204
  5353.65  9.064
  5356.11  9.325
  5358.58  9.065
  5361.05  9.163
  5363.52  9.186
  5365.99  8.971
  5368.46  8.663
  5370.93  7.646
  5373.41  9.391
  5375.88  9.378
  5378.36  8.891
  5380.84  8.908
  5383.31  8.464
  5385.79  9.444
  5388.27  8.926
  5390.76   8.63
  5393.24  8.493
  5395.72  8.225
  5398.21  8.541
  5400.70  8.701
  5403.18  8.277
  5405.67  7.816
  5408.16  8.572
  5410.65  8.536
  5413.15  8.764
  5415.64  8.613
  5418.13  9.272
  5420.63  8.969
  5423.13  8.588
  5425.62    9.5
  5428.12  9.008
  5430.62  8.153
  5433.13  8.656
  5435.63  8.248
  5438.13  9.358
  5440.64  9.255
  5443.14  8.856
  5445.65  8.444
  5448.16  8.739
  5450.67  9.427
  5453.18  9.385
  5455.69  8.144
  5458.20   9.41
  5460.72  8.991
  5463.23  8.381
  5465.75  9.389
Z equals 1.04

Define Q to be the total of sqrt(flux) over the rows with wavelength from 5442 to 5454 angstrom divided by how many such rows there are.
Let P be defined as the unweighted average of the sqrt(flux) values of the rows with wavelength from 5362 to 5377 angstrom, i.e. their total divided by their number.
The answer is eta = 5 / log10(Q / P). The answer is 1967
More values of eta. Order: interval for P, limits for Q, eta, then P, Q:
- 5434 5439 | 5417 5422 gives 633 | 2.97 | 3.02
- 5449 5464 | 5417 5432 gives -5234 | 2.99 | 2.98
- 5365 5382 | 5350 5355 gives 673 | 2.97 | 3.02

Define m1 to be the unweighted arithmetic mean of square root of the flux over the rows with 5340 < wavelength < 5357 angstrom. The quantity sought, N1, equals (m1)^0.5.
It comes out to 1.732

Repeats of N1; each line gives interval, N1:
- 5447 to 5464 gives 1.728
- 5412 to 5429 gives 1.730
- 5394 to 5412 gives 1.701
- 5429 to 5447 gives 1.718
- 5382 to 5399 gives 1.716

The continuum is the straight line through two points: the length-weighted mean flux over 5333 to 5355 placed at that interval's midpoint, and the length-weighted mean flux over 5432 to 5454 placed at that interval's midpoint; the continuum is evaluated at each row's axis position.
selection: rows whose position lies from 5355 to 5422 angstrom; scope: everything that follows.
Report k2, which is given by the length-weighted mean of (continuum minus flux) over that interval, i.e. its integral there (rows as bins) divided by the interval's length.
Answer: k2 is 0.14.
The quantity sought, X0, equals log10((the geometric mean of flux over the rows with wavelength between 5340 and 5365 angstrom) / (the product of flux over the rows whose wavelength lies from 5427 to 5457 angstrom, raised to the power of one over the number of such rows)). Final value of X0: 0.012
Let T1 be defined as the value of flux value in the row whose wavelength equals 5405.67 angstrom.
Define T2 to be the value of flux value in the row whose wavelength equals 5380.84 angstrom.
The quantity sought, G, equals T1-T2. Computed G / -1.1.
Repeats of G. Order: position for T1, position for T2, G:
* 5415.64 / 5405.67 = 0.8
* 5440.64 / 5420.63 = 0.3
